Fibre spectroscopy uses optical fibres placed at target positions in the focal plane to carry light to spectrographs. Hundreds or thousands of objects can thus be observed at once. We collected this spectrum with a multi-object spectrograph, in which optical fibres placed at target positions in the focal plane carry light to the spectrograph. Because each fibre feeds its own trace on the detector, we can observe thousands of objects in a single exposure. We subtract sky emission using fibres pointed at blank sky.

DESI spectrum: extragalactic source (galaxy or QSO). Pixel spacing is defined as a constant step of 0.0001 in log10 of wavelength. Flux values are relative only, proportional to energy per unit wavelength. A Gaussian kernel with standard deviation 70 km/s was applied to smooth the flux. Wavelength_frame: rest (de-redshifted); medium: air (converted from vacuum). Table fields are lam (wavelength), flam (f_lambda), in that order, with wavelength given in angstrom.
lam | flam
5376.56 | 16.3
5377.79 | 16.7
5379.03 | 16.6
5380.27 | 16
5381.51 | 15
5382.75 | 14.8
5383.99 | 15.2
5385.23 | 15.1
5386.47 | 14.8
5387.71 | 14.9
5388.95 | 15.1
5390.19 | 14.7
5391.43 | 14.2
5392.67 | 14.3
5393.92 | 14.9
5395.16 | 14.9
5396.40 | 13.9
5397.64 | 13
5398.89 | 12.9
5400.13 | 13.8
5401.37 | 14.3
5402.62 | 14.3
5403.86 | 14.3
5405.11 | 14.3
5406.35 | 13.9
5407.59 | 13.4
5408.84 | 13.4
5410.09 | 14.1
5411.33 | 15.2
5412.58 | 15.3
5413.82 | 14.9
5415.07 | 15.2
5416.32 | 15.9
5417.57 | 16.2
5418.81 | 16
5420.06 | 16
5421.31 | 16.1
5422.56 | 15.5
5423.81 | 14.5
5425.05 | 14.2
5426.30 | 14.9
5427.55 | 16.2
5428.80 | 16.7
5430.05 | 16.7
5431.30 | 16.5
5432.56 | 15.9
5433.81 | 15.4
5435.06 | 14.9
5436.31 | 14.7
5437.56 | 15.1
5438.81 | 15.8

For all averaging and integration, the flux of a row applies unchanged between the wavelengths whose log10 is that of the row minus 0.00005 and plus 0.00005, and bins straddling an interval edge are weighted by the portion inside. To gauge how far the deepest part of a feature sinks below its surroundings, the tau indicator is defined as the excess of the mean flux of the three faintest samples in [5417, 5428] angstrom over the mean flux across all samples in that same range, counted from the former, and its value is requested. -0.98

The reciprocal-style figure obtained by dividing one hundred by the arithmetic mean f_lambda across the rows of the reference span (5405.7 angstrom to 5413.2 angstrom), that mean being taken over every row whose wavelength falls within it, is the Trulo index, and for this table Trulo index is 7.03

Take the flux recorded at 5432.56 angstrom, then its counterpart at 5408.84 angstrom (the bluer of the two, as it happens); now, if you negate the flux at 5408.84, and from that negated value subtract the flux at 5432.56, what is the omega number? -29.3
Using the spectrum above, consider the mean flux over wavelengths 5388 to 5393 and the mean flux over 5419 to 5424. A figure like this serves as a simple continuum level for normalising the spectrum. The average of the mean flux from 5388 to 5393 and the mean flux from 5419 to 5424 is 15.1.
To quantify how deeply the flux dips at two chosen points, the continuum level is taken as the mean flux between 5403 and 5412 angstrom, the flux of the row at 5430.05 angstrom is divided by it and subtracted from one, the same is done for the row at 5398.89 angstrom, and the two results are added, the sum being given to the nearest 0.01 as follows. -0.10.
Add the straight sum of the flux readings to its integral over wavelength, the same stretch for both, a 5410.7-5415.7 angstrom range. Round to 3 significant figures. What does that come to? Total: 136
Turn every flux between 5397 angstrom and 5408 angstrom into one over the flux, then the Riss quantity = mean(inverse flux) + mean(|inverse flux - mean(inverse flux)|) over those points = 0.075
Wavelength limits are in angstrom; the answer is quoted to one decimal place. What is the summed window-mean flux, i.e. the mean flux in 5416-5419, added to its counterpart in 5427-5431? 32.6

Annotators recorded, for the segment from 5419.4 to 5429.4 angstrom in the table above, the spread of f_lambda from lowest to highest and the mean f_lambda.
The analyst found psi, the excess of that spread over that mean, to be -13.0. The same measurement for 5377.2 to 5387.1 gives -13.6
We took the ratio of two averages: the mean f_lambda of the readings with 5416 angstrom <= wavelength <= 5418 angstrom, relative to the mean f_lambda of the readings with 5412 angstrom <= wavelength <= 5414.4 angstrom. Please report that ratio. 1.06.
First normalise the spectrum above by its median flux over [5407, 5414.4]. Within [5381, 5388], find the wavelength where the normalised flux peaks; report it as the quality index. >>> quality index 5383.99 angstrom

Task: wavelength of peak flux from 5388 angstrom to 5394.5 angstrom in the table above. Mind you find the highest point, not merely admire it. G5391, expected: 5388.95 angstrom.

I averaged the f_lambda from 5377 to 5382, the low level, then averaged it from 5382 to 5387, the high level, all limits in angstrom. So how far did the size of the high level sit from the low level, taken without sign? 1.1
